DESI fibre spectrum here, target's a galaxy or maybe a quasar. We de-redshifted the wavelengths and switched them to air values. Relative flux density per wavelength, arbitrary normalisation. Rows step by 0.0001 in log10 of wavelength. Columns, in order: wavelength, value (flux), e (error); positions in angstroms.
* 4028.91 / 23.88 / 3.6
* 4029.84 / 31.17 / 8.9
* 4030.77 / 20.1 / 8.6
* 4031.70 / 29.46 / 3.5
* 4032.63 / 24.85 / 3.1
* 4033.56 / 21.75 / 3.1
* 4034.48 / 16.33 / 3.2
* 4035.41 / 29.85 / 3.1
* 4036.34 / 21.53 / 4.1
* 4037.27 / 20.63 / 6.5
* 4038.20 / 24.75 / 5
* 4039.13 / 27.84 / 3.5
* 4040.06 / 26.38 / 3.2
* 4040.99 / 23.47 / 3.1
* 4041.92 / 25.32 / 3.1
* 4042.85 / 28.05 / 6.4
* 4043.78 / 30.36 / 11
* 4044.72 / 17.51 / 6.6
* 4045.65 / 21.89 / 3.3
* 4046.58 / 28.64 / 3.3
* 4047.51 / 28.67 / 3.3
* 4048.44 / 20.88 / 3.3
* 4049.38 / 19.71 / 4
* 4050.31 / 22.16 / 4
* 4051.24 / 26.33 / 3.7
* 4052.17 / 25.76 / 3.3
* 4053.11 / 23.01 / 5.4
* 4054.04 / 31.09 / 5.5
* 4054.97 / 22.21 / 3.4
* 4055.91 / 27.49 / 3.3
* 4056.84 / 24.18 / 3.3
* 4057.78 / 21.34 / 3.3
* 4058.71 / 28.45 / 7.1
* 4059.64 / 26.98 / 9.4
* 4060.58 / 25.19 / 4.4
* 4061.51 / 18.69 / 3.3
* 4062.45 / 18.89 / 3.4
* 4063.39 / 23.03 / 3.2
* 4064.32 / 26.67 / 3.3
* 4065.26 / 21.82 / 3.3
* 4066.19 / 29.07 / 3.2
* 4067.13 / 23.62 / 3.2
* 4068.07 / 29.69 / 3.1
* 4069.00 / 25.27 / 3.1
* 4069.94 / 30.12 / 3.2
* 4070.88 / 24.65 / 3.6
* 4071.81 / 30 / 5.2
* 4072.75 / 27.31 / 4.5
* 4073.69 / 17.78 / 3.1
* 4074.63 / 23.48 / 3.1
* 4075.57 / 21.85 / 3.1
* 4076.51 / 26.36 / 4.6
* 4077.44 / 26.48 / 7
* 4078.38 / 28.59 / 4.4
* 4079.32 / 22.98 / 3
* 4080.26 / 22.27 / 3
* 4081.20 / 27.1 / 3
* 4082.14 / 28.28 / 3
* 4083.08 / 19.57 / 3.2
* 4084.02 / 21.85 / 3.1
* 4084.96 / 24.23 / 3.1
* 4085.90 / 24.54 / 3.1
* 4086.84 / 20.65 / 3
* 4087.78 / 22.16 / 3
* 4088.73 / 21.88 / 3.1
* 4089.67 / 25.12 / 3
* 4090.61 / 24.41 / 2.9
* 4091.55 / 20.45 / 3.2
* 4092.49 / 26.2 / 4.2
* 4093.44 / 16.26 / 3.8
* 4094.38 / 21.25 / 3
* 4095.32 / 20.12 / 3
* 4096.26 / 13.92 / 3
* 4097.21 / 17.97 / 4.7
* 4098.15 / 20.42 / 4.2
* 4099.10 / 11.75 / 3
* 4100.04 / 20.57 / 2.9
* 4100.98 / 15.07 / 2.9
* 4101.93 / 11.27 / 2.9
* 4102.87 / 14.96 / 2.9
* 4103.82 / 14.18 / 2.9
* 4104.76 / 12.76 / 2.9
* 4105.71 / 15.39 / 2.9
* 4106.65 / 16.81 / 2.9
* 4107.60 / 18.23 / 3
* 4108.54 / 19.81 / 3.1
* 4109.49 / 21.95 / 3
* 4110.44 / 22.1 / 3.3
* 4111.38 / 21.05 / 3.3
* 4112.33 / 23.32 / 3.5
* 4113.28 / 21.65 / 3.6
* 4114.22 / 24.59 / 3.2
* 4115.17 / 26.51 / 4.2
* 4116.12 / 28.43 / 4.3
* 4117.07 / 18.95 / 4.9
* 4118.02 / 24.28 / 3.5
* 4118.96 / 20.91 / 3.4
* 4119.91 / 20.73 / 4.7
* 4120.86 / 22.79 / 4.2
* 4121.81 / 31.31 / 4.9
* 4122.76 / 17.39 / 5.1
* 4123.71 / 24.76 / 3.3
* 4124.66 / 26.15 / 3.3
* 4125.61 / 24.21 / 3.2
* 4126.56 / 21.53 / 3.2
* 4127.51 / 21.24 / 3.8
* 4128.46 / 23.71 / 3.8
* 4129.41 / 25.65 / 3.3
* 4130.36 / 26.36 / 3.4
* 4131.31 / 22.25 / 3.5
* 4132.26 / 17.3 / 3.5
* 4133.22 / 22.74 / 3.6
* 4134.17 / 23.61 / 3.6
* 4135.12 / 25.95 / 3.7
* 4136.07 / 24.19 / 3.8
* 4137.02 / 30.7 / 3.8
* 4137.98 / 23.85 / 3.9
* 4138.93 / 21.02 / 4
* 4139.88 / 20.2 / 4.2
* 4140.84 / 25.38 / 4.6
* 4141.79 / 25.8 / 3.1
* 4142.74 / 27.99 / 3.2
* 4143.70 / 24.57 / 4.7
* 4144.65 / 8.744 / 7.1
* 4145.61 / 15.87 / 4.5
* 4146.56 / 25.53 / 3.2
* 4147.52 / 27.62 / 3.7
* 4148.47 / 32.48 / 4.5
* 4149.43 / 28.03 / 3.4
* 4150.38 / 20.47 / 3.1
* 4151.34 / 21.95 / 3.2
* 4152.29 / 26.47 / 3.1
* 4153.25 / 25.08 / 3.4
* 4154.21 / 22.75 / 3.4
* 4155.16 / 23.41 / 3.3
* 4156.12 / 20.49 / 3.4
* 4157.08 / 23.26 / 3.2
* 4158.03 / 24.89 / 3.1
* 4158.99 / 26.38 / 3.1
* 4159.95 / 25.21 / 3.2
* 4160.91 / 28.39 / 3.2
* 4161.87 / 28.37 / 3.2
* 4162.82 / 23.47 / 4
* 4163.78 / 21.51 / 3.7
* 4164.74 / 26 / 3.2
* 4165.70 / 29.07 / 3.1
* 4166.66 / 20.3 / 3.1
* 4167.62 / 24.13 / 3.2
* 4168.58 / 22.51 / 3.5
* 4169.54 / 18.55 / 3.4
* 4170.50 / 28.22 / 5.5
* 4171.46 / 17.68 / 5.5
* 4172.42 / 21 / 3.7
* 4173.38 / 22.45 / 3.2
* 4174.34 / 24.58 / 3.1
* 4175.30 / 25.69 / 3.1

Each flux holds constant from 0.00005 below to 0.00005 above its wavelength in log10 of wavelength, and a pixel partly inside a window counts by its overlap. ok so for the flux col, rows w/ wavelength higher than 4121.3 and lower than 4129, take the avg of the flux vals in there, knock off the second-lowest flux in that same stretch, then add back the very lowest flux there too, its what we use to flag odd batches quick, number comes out 19.9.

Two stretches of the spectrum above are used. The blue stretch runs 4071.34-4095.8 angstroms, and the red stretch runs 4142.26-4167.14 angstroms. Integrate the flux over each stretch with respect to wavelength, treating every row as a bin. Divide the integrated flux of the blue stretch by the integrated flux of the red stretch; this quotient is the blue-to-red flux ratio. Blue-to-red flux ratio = 0.96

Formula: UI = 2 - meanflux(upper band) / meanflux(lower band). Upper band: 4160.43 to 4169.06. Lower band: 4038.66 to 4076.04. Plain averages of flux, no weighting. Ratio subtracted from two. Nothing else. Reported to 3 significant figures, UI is 1.00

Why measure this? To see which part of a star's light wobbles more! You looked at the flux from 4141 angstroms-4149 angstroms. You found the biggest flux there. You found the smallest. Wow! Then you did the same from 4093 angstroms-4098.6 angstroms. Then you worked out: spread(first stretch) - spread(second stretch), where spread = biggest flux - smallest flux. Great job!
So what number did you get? 16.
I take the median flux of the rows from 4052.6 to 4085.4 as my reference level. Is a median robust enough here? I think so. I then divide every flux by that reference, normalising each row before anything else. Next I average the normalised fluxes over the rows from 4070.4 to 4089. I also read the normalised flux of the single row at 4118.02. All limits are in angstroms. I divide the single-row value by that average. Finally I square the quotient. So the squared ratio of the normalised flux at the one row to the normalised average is 1.01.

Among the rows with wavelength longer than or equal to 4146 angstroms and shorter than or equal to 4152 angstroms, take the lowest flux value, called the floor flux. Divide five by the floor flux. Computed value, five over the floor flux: 0.24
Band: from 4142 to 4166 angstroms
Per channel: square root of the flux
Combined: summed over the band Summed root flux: 123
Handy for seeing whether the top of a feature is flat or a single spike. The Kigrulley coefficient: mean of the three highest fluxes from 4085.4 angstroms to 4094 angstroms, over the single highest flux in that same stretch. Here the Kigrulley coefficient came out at 0.97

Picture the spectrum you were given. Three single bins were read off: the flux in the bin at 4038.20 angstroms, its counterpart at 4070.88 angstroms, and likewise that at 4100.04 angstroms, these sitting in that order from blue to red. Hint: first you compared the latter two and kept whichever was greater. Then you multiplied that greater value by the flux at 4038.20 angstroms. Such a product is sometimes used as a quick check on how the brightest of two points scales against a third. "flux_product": 610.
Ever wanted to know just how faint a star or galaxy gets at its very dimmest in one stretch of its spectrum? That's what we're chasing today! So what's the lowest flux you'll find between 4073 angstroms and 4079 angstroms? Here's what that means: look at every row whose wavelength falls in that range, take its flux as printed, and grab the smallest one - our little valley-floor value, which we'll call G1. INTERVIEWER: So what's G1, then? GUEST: 17.78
